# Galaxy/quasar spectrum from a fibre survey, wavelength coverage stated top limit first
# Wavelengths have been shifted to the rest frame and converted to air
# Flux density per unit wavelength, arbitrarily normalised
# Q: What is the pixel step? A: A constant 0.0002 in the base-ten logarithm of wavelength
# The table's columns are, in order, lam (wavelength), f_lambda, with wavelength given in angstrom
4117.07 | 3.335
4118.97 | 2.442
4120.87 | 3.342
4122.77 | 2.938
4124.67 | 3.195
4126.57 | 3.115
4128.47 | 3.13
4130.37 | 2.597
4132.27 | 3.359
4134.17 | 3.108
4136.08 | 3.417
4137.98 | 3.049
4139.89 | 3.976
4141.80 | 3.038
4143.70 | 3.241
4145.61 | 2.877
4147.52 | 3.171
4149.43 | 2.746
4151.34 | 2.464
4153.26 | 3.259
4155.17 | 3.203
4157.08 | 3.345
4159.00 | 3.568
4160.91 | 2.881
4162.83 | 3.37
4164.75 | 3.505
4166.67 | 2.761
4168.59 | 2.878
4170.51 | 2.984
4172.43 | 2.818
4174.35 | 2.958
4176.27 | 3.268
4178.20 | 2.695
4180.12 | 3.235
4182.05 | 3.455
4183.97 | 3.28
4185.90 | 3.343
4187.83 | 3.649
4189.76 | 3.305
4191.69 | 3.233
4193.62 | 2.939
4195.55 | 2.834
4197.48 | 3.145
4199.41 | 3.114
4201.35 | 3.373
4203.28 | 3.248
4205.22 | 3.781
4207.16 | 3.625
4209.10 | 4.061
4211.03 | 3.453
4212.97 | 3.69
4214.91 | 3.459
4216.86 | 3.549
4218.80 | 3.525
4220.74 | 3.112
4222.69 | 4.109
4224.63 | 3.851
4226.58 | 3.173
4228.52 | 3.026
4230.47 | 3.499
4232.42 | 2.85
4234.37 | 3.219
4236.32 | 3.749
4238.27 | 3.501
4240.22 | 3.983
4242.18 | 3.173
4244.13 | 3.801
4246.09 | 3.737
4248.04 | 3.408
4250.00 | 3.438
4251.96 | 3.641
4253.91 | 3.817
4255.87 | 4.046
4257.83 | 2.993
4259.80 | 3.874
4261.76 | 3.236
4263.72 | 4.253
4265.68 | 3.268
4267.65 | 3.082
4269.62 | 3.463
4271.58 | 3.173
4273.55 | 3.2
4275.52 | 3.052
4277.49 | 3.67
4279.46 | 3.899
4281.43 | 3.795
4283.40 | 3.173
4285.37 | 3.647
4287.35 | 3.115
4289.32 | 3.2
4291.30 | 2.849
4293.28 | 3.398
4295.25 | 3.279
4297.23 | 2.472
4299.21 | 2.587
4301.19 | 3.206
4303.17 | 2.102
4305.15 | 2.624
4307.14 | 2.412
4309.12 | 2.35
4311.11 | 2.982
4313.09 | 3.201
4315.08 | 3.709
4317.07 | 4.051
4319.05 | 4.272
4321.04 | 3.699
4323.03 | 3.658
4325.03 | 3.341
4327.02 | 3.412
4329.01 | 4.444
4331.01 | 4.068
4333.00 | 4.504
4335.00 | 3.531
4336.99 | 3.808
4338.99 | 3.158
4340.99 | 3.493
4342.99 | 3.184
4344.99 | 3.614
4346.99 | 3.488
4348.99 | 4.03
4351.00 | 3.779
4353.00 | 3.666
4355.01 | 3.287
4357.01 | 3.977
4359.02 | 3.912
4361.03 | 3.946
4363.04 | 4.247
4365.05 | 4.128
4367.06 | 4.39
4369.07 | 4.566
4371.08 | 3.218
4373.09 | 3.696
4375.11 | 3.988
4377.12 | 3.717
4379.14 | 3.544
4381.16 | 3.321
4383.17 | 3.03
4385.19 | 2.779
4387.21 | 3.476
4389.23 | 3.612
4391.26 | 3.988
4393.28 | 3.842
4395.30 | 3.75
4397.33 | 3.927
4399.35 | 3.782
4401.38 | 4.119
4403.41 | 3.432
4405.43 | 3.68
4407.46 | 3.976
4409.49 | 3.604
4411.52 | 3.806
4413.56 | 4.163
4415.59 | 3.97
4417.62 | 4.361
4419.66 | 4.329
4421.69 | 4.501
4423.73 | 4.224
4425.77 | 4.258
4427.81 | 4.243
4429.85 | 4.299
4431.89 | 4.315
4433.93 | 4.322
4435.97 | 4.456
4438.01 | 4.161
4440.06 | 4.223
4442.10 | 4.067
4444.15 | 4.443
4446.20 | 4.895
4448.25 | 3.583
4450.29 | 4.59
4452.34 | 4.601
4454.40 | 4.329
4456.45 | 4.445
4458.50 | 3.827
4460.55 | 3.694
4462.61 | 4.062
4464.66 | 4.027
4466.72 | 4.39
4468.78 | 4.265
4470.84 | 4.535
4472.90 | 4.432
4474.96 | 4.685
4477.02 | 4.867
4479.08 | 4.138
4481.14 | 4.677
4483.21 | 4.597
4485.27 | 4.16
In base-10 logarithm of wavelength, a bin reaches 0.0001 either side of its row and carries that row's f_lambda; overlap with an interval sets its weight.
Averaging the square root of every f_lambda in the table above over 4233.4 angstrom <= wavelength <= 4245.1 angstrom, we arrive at 1.89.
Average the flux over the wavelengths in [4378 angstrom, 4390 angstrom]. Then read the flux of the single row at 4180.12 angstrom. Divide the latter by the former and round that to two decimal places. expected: 0.98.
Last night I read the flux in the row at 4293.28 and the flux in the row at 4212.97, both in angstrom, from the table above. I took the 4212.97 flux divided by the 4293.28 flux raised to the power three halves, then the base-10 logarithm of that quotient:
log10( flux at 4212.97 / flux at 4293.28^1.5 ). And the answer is -0.23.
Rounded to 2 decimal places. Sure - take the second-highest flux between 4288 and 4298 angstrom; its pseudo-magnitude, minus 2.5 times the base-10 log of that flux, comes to -1.29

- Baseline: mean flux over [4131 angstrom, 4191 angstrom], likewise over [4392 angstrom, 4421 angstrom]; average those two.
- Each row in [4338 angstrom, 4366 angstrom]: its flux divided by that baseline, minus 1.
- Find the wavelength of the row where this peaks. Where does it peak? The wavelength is 4363.04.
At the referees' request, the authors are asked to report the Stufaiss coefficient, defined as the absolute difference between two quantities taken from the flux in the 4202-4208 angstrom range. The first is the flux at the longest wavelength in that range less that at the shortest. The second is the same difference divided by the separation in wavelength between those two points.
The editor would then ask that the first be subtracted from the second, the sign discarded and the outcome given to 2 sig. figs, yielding 0.28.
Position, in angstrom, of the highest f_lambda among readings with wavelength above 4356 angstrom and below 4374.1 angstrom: 4369.07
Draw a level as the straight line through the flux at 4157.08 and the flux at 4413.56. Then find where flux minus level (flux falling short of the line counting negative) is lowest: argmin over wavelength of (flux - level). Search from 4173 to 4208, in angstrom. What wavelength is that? 4178.20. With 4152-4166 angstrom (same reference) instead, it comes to 4160.91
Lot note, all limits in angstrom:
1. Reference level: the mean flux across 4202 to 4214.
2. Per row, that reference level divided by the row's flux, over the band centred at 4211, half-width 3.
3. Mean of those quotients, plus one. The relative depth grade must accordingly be 1.98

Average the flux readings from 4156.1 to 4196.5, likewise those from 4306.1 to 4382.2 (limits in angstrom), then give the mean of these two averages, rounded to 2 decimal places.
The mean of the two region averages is 3.42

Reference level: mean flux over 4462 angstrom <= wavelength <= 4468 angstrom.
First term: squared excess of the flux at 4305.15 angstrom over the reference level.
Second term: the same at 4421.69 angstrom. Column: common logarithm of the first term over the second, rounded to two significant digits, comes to 1.3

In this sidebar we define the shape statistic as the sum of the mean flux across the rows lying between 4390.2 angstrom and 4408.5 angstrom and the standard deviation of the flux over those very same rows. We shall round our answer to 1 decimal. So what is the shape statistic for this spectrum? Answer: 4.0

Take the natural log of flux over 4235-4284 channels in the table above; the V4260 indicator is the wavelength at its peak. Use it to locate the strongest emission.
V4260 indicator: 4263.72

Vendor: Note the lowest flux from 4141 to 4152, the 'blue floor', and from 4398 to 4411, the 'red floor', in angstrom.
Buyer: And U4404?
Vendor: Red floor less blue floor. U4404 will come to 0.97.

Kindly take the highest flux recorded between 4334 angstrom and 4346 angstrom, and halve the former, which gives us 1.9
